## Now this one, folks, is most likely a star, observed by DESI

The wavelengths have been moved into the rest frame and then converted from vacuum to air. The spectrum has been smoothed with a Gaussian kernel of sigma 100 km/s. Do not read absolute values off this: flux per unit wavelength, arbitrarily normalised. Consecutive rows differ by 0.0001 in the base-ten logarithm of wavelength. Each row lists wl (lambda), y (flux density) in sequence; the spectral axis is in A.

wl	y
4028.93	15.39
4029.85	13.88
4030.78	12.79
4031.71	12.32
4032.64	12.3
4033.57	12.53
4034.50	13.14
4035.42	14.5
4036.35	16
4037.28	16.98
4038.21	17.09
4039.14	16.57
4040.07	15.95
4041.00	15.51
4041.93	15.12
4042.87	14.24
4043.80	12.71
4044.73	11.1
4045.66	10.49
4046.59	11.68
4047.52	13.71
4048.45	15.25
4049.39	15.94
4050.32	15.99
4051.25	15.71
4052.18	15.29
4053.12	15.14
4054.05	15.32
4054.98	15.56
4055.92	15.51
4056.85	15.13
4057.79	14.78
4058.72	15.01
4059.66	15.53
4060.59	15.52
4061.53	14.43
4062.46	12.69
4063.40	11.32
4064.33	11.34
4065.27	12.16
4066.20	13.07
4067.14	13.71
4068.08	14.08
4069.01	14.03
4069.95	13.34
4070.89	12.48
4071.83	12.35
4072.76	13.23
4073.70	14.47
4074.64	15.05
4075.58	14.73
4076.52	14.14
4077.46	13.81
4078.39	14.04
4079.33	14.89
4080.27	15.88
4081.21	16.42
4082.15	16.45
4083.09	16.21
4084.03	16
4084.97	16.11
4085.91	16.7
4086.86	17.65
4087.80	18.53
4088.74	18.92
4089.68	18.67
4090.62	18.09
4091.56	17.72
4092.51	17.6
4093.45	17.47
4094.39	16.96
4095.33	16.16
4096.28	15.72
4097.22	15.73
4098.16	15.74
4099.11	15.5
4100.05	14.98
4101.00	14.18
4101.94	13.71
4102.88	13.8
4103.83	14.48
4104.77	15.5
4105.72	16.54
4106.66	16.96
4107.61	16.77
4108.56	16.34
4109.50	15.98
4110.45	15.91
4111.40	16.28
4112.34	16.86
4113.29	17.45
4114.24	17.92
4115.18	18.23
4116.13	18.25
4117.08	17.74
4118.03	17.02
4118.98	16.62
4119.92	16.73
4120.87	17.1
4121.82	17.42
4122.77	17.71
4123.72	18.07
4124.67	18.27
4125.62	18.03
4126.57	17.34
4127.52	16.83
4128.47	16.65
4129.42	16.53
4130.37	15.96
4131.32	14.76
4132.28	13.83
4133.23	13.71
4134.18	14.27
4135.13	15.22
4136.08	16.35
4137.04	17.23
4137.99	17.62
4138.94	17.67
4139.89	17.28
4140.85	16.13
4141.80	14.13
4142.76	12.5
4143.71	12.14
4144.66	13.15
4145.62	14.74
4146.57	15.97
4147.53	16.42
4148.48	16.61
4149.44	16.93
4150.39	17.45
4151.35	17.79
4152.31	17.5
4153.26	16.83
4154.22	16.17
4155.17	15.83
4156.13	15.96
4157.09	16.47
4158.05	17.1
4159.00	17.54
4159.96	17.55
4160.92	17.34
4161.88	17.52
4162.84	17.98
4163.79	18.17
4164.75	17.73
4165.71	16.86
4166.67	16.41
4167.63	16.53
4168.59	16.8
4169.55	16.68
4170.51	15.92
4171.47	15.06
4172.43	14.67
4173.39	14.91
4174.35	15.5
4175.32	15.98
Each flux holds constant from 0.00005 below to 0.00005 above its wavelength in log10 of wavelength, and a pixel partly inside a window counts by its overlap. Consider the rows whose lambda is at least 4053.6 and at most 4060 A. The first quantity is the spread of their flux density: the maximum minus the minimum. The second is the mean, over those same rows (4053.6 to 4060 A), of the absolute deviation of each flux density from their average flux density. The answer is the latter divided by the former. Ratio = 0.32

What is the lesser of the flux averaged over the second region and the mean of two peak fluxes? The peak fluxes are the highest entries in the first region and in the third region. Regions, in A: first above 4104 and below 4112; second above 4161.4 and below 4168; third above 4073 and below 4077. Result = 16.0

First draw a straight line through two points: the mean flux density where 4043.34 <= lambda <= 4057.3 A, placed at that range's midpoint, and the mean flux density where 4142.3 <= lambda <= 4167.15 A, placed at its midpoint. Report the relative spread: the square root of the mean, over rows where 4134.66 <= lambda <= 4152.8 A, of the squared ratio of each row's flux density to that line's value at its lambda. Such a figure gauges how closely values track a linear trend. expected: 0.99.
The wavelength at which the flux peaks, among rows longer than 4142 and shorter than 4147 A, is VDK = 4146.57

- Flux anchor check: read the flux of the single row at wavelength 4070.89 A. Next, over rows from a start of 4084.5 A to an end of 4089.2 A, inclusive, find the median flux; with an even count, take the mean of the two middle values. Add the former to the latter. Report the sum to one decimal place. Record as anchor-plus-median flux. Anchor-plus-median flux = 30.1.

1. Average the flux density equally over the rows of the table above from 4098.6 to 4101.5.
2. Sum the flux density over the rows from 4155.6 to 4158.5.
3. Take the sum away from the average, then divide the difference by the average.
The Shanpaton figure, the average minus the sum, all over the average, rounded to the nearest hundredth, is -2.33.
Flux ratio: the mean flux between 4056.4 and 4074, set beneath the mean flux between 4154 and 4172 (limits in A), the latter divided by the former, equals 1.24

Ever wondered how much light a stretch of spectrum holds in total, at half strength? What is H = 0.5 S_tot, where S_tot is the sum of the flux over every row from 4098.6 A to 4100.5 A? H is 15.2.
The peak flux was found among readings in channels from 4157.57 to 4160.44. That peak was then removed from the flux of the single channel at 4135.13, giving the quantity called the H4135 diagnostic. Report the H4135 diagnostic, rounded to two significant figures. -2.3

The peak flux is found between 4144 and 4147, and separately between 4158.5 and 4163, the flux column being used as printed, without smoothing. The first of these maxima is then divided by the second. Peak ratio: 0.89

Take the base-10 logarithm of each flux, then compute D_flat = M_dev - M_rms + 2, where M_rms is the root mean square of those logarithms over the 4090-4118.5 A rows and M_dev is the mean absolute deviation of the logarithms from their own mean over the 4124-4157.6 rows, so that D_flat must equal 0.82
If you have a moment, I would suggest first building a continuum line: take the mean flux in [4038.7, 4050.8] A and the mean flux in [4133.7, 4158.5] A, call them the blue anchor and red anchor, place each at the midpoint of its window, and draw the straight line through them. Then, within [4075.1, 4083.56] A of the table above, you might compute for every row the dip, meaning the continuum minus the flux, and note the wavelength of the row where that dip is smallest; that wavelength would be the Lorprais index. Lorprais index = 4082.15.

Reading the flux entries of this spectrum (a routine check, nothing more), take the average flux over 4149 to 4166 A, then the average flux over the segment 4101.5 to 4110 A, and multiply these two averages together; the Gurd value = 267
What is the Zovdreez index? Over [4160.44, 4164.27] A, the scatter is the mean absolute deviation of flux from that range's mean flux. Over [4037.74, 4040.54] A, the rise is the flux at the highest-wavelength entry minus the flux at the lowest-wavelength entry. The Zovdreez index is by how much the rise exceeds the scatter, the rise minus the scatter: -1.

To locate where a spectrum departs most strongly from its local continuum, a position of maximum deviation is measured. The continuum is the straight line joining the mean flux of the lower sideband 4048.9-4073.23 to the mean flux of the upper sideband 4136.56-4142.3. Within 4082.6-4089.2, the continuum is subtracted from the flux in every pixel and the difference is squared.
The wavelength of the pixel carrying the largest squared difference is 4088.74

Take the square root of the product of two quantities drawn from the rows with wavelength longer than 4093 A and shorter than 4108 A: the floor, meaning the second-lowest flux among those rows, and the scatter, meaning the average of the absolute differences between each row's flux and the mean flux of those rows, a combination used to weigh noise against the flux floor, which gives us 3.55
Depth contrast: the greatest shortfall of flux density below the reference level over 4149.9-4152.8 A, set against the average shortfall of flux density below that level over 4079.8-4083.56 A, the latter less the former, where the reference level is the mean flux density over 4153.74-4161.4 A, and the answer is 1.2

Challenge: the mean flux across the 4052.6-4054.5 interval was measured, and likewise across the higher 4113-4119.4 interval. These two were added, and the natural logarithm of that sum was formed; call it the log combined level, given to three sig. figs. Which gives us 3.49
